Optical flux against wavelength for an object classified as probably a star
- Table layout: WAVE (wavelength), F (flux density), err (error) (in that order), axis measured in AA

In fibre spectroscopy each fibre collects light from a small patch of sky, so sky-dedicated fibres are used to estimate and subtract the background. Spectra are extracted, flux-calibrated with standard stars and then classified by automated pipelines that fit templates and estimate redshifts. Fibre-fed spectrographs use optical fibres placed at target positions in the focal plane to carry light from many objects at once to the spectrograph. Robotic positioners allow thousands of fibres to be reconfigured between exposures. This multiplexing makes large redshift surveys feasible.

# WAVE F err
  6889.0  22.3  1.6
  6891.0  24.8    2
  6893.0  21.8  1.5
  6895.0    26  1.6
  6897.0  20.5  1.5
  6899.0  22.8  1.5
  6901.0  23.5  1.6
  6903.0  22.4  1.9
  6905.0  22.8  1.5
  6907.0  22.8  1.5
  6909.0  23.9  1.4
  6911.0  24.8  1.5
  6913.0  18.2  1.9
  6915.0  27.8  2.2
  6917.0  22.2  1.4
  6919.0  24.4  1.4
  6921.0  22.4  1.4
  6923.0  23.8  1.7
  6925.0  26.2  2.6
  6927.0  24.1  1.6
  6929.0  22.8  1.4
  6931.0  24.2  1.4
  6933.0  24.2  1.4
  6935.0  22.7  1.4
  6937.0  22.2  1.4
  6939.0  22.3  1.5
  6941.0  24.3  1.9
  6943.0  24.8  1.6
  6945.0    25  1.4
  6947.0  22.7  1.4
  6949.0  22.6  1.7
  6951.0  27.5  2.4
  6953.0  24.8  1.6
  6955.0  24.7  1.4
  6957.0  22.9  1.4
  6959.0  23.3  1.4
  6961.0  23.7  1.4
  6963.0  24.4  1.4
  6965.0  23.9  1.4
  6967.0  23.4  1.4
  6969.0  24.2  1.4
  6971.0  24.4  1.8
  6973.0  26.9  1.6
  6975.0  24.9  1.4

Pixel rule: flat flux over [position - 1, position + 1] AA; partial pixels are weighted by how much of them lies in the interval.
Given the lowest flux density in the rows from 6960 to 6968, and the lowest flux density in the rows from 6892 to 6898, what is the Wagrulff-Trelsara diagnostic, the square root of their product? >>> 21.9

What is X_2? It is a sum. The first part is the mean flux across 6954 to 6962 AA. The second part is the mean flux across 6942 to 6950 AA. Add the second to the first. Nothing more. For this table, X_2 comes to 47.4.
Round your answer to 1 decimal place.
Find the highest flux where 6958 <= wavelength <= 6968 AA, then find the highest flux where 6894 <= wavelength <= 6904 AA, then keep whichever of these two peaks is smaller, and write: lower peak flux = 24.4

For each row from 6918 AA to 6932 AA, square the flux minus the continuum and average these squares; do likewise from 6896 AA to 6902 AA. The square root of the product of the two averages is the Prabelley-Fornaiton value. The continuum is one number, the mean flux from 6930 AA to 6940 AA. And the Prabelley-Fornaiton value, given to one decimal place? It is 2.2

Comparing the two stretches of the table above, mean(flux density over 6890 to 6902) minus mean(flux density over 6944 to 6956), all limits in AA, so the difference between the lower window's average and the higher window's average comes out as -1.32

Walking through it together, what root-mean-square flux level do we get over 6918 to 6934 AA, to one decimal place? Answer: 24.0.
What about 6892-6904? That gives 22.9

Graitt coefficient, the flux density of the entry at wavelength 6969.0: 24.2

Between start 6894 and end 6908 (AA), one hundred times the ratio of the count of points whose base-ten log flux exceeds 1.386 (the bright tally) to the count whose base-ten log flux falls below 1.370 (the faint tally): 20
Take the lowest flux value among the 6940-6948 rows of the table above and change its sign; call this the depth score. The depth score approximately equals -22.7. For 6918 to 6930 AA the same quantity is -22.4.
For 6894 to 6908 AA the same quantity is -20.5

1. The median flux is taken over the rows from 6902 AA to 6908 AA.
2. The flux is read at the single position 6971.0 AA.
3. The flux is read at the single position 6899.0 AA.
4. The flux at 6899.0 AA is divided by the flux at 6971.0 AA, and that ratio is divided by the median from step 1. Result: 0.041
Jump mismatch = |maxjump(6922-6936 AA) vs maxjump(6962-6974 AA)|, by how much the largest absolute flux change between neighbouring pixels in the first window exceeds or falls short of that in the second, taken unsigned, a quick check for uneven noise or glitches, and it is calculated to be 0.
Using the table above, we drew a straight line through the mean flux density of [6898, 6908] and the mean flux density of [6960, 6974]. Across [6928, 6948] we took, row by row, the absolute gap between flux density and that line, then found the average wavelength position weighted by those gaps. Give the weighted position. 6938.9 AA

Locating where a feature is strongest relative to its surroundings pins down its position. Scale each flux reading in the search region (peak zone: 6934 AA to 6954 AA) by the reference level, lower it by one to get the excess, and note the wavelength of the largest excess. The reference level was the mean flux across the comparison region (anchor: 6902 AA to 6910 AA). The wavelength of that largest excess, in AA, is 6951.0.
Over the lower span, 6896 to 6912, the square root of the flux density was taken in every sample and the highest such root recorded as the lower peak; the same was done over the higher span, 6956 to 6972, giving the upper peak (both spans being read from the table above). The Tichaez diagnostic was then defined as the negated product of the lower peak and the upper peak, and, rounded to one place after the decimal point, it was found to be -24.6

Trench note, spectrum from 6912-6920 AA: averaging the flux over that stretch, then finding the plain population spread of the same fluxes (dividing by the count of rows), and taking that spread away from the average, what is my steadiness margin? 19.7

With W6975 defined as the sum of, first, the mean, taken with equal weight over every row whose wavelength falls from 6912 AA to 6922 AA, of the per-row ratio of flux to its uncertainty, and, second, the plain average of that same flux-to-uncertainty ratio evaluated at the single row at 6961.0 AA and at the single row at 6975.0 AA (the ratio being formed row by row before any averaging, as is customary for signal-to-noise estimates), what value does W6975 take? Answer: 31.7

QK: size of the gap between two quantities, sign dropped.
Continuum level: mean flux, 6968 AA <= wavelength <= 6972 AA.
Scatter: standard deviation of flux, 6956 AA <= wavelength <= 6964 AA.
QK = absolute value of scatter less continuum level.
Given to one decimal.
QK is 23.7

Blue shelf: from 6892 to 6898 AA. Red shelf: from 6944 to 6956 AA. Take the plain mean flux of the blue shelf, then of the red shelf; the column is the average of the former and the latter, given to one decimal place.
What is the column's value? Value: 23.7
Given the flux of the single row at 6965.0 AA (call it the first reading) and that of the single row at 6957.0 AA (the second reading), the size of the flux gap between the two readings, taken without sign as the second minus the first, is 1.0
